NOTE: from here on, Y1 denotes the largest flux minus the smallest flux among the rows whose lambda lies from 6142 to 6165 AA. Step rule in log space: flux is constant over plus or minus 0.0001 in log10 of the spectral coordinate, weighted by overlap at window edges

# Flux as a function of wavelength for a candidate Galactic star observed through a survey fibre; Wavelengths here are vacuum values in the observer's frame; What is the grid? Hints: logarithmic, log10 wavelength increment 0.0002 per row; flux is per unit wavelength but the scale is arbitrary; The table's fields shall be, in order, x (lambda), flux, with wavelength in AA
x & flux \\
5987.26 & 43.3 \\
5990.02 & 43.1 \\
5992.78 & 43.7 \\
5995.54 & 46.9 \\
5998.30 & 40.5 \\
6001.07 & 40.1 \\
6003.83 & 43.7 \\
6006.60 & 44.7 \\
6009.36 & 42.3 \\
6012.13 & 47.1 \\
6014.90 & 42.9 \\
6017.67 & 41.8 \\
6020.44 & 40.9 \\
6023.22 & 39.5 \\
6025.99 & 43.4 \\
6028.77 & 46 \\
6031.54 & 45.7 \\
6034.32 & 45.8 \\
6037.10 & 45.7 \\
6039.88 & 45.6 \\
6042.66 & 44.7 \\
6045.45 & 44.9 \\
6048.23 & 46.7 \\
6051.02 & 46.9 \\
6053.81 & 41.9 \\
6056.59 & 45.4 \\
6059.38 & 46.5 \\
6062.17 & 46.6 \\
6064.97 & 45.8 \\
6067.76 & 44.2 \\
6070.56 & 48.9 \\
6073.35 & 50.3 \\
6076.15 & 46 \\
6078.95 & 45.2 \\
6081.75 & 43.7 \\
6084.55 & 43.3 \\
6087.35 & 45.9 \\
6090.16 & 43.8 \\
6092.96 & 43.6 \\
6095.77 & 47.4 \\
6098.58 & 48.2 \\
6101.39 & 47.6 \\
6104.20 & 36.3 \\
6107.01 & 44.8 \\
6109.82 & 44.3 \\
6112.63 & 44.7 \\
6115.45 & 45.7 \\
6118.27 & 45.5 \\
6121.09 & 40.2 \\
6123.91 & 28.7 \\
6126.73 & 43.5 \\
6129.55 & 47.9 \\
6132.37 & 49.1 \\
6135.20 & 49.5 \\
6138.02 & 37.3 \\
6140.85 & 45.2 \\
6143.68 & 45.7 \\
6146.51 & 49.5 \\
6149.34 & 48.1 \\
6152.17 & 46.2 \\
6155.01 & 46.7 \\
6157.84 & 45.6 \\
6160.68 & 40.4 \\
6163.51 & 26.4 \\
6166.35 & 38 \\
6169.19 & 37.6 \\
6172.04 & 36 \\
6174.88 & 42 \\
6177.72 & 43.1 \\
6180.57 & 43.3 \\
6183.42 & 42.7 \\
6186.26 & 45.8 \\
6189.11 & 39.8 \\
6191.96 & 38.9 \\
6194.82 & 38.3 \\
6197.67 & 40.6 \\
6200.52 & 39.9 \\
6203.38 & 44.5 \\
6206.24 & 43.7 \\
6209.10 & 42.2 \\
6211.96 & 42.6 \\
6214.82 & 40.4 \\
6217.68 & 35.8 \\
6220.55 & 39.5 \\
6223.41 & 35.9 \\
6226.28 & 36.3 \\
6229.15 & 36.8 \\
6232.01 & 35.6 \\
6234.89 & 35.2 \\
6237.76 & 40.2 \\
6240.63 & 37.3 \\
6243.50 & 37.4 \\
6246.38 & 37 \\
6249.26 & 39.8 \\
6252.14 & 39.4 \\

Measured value 23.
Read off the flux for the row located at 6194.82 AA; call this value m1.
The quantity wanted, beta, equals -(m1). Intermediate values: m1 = 38.3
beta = -38.3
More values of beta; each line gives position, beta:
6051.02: -46.9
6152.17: -46.2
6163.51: -26.4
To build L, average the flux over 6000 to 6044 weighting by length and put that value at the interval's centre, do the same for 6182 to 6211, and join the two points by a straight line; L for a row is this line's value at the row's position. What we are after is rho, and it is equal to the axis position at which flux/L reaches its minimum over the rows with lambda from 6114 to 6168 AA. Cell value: 6163.51 AA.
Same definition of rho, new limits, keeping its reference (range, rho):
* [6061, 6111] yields 6104.20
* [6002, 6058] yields 6023.22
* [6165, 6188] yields 6172.04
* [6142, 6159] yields 6143.68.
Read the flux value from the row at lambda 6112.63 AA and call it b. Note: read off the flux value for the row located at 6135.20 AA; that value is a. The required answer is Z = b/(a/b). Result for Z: 40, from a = 49.5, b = 44.7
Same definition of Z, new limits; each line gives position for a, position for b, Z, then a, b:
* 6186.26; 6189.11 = 35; 45.8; 39.8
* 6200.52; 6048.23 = 55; 39.9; 46.7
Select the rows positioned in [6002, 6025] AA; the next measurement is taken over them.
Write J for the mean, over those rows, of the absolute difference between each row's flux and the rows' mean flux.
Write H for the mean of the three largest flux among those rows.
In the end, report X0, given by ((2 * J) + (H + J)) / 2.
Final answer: 25.2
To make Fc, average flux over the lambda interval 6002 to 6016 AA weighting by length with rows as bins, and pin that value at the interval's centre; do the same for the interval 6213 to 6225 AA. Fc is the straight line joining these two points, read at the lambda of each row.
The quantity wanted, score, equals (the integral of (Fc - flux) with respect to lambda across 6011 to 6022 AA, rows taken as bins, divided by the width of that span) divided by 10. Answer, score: 0.1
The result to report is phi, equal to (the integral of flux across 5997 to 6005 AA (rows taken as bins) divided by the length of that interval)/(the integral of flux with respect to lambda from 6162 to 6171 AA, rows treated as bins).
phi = 0.135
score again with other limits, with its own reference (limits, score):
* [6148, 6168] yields -0.2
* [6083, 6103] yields -0.4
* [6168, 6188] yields -0.2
